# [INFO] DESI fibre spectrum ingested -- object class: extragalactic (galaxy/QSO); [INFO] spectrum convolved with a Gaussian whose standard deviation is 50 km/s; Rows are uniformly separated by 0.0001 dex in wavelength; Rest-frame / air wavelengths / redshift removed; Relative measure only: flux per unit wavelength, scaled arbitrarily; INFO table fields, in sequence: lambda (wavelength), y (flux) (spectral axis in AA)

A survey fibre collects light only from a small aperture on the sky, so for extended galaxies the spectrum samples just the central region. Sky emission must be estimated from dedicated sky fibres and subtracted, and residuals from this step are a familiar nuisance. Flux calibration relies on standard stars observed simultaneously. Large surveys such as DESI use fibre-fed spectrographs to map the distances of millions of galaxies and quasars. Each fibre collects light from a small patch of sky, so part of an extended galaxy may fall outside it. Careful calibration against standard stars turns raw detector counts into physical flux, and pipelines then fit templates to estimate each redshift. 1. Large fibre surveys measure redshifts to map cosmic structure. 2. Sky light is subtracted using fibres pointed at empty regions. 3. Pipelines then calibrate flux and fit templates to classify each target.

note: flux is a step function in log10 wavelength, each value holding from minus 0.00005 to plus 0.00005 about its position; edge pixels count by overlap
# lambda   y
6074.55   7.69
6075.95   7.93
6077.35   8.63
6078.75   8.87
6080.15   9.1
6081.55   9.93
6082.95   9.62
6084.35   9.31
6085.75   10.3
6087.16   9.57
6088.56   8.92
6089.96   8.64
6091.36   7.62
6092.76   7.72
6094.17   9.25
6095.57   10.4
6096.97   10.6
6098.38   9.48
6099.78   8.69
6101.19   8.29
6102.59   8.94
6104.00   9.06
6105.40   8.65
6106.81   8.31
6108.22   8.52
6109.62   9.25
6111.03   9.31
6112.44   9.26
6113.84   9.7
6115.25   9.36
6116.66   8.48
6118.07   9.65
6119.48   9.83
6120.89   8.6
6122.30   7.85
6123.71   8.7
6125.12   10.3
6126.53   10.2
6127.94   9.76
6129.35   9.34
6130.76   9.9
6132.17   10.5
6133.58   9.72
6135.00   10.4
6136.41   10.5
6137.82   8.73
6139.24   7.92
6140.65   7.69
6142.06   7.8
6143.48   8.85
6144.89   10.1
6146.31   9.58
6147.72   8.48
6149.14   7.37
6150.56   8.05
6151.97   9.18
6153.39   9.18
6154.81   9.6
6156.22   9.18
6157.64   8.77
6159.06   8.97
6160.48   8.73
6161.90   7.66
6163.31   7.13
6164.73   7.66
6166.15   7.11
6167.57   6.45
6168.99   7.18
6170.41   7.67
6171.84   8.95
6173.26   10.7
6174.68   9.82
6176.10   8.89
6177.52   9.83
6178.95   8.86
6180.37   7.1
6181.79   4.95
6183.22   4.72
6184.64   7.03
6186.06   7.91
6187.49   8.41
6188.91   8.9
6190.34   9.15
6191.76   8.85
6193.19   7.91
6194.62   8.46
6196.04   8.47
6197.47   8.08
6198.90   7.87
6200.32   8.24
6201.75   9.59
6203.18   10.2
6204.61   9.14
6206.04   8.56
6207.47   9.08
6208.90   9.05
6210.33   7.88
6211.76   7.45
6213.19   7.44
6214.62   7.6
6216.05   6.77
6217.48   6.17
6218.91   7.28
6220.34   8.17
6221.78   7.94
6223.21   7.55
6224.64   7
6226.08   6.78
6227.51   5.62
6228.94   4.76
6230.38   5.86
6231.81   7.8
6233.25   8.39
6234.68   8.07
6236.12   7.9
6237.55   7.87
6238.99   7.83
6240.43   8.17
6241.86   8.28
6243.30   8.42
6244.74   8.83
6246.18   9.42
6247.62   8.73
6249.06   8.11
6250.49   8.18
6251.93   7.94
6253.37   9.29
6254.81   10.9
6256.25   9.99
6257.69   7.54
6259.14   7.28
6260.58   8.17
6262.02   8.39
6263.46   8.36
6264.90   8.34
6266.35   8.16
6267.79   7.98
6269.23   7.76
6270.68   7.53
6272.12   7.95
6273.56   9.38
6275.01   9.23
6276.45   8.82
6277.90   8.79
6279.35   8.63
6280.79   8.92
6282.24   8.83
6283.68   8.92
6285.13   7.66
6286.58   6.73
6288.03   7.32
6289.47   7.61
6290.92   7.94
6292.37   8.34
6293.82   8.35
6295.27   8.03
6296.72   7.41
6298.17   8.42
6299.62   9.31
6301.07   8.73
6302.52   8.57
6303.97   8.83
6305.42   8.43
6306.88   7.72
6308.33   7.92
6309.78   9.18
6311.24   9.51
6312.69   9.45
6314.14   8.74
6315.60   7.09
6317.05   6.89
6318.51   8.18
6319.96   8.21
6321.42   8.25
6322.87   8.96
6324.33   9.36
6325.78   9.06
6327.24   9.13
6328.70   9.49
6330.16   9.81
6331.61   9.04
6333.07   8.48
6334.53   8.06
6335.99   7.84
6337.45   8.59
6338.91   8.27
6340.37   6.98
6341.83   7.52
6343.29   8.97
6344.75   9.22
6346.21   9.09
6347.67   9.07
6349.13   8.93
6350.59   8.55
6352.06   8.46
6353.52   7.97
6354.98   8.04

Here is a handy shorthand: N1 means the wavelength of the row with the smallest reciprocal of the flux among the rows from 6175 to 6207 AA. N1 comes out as 6203.18 AA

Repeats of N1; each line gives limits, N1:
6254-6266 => 6254.81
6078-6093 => 6085.75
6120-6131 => 6125.12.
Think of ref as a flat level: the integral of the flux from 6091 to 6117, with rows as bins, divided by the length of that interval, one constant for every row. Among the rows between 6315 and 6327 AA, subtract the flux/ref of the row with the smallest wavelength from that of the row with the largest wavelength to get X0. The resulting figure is 0.22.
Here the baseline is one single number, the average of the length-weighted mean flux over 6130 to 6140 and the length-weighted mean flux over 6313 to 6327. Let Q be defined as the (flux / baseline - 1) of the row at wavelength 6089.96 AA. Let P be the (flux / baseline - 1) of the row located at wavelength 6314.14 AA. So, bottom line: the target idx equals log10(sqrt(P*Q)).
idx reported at -1.45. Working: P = -0.03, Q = -0.04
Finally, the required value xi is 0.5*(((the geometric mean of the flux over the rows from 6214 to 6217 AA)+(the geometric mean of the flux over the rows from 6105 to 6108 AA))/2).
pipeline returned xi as 3.9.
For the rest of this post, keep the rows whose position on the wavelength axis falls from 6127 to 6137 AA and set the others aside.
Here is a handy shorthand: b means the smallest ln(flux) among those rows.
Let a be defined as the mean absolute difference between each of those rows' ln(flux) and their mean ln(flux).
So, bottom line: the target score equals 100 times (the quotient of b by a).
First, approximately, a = 0.038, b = 2.23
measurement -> 5822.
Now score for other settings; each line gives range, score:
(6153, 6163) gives 4254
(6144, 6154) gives 2291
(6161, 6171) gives 3958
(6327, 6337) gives 2959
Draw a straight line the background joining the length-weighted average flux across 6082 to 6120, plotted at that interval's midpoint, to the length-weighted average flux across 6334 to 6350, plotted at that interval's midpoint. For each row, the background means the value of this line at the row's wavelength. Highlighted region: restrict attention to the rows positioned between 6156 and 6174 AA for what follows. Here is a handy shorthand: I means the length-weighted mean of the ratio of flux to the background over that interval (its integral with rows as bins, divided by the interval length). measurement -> 0.91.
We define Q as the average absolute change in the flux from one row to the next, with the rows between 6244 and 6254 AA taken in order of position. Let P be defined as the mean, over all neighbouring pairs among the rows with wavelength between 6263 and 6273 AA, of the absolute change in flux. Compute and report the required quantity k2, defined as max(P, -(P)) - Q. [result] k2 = -0.4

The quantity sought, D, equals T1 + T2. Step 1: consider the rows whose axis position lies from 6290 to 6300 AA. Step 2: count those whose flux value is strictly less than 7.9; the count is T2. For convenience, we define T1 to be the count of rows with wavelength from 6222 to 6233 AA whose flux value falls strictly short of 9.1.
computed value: 8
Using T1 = 7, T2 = 1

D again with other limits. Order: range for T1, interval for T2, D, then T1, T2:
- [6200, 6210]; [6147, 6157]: 5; 4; 1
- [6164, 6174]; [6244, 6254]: 6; 6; 0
